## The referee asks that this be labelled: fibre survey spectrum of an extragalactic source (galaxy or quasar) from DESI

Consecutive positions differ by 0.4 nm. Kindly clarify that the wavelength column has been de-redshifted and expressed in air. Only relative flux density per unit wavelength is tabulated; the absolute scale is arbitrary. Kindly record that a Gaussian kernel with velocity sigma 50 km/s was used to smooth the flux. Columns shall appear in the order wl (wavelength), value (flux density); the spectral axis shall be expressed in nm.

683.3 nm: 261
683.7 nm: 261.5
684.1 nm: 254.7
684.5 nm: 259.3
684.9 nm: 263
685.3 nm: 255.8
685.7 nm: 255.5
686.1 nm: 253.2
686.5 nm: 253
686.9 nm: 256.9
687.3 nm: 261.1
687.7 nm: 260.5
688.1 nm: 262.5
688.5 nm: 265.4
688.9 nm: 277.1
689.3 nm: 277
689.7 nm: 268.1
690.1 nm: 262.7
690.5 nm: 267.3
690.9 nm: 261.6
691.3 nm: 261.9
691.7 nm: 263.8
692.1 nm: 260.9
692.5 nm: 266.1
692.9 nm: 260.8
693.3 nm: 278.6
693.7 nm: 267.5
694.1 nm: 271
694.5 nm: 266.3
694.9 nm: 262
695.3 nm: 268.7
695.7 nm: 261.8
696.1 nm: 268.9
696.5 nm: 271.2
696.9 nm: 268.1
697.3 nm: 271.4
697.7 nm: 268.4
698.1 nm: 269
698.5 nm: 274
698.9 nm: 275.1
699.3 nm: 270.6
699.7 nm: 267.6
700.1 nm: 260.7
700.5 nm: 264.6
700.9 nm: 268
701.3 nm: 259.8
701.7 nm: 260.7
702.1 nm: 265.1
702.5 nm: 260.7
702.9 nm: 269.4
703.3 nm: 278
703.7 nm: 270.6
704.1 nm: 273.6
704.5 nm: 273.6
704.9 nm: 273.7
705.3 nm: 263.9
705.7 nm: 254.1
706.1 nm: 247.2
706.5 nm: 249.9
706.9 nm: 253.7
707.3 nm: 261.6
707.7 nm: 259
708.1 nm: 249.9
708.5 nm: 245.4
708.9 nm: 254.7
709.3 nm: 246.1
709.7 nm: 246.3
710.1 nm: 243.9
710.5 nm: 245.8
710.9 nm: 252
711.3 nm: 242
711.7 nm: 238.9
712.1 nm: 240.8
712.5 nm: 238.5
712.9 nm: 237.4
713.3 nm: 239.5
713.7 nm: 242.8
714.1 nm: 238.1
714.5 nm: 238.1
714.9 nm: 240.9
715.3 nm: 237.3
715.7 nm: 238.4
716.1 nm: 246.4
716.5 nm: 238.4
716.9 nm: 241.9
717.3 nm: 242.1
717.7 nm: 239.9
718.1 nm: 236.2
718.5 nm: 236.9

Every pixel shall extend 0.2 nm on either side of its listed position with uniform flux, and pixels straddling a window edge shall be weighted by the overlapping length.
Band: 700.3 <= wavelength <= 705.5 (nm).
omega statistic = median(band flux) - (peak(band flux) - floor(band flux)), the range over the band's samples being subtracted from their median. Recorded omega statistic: 250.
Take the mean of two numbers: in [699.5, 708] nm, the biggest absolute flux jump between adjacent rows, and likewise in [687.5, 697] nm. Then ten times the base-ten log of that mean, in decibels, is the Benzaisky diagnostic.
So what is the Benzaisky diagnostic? 11.4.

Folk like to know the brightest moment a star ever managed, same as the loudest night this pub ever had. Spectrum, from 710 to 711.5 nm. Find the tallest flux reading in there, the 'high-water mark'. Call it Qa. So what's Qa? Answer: 252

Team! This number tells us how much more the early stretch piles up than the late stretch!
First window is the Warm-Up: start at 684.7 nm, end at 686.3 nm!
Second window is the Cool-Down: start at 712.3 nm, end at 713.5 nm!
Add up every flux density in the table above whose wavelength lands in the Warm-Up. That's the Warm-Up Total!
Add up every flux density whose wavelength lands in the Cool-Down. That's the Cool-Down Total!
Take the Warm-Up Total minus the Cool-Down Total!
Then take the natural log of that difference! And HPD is 5.7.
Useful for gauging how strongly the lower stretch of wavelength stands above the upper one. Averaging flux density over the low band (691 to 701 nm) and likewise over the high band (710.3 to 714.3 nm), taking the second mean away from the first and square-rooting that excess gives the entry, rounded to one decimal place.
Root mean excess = 5.1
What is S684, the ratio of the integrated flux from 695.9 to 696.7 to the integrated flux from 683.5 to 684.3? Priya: 1.05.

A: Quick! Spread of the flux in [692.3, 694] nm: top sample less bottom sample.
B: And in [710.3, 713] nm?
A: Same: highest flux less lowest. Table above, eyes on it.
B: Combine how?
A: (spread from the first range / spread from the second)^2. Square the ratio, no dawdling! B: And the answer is 1.5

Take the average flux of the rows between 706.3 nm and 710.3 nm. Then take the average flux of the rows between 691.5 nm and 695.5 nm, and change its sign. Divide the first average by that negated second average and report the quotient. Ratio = -0.94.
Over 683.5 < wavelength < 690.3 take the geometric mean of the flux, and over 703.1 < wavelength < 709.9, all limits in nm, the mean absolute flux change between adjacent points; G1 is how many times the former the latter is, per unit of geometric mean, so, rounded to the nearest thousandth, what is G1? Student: 0.020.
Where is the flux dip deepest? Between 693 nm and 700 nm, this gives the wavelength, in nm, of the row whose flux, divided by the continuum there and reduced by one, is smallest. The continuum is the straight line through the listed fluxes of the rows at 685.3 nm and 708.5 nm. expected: 694.9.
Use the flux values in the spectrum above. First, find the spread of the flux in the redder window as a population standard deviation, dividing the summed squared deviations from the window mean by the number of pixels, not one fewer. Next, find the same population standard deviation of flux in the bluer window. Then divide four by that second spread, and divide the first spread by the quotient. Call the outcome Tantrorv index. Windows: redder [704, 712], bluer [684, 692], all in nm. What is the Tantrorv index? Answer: 17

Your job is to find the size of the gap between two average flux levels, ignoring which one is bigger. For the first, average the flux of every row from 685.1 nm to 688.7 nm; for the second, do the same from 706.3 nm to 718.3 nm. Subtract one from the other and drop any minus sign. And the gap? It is 14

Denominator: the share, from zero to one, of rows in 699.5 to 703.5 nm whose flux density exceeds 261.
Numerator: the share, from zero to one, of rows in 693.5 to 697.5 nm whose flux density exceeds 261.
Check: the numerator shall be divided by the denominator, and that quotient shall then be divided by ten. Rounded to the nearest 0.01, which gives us 0.17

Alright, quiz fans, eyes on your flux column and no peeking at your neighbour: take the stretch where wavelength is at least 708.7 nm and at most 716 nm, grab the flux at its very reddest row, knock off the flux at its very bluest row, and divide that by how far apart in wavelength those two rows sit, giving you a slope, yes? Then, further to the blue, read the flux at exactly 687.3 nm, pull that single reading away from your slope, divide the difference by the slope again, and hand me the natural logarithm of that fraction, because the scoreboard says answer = 4.7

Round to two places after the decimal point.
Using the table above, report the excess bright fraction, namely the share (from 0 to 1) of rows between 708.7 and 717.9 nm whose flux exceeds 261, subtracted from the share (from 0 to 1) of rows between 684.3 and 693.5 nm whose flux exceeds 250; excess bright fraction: 1.00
